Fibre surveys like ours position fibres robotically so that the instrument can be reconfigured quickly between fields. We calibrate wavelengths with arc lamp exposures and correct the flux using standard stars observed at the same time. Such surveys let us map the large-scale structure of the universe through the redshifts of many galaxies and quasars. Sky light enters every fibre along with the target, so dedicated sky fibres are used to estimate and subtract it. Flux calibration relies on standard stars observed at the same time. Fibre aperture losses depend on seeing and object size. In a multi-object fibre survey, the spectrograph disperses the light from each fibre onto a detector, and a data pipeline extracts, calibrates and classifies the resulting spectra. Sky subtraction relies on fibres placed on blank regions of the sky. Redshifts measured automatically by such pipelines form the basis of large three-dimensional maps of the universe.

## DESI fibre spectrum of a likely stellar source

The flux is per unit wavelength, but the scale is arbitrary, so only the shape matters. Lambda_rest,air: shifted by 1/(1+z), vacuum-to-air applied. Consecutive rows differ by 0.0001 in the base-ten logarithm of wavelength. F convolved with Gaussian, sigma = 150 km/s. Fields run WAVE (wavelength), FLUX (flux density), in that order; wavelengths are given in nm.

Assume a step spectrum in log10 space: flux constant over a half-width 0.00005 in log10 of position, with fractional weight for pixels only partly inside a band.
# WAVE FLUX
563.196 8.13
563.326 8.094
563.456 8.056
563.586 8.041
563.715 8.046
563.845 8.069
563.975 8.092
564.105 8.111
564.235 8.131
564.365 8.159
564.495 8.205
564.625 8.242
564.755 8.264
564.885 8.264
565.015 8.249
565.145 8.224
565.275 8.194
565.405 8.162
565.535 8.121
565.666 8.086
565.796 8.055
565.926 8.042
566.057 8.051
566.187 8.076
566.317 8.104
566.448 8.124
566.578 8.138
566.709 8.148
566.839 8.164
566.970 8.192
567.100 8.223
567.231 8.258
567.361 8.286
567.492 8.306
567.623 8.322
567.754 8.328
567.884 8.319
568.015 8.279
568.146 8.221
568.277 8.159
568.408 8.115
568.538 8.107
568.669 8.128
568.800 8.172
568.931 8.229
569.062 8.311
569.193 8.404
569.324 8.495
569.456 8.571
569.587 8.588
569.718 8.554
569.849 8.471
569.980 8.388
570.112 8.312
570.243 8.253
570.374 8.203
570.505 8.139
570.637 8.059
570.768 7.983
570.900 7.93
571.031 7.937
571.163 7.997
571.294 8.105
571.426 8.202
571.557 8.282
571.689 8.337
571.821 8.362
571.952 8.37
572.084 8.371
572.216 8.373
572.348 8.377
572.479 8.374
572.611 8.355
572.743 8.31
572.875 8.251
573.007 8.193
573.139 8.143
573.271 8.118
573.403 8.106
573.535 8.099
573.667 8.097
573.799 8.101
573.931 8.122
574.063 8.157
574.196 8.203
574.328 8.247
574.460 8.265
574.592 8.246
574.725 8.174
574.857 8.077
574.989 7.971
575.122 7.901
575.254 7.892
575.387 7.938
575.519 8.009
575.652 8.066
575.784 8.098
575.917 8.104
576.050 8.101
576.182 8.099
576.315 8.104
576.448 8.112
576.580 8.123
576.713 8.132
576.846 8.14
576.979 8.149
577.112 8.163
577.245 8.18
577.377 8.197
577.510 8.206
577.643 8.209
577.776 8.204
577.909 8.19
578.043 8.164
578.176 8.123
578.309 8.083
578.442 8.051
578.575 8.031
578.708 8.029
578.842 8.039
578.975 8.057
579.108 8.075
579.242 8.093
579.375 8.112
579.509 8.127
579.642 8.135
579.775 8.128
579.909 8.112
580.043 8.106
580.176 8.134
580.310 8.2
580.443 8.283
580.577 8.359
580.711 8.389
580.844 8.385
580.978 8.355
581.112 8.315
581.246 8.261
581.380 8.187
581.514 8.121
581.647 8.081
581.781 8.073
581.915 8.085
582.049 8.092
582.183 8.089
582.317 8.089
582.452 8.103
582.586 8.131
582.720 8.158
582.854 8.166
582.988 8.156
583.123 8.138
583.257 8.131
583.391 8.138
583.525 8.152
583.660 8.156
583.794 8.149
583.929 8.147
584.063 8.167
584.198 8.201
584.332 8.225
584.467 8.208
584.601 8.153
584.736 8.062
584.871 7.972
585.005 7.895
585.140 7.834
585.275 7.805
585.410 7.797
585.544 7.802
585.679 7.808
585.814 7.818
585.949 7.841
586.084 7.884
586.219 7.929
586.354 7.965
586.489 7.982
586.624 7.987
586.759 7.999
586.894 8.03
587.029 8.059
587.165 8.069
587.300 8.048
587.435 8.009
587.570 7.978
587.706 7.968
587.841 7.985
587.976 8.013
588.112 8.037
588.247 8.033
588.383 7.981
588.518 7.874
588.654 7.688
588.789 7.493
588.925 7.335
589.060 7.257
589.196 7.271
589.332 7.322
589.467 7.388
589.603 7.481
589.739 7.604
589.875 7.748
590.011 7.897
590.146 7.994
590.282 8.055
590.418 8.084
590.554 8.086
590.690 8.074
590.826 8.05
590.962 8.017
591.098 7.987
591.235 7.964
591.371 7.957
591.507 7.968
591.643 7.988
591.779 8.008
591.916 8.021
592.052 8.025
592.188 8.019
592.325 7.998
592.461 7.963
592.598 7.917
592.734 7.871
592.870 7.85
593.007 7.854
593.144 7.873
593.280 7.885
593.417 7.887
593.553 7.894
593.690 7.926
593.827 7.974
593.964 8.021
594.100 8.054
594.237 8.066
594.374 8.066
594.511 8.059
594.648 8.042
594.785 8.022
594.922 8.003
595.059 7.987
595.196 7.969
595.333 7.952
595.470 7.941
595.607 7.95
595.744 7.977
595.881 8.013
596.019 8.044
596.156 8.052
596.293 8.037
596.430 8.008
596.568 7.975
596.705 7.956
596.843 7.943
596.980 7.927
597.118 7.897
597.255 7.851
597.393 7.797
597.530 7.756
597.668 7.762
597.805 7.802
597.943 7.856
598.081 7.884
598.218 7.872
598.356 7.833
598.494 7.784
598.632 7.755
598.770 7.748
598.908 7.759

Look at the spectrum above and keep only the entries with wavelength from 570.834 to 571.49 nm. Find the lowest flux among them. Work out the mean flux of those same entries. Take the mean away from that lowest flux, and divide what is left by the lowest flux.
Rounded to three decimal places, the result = -0.013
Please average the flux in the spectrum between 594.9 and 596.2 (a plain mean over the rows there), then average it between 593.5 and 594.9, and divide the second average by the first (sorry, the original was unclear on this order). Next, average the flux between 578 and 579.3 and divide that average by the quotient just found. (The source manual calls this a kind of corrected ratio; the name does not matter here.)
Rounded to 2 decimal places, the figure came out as 8.05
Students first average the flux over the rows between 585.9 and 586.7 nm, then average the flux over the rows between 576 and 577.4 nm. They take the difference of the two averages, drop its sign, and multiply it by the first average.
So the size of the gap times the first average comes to 1.6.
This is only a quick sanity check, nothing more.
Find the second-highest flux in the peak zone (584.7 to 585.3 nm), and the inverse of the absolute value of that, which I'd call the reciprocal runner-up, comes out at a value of 0.125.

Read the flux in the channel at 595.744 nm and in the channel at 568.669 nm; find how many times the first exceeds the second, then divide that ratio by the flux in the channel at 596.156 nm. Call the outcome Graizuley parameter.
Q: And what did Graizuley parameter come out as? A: 0.122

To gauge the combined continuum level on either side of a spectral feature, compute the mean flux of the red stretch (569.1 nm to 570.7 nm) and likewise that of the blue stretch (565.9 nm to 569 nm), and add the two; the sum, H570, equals 16.6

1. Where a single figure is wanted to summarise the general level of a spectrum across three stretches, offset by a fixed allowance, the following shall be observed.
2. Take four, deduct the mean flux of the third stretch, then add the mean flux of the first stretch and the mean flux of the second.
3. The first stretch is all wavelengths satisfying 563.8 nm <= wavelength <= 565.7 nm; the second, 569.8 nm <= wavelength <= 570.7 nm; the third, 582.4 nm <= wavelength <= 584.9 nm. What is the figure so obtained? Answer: 12.3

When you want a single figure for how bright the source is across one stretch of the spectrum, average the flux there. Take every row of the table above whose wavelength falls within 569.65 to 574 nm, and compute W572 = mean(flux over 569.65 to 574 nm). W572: 8.22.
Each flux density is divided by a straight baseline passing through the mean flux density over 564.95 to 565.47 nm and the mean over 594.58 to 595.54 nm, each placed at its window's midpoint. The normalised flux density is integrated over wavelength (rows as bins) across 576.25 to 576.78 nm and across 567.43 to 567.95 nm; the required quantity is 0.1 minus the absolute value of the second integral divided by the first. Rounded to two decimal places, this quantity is -0.90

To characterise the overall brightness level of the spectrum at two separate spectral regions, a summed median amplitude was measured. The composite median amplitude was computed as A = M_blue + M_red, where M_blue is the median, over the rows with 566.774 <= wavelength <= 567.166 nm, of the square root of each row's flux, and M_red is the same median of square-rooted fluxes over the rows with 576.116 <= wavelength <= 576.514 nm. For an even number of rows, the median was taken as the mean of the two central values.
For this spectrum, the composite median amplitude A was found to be 5.709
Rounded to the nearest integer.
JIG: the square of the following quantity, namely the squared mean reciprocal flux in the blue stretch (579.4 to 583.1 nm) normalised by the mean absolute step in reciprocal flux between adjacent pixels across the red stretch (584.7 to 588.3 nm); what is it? 1195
